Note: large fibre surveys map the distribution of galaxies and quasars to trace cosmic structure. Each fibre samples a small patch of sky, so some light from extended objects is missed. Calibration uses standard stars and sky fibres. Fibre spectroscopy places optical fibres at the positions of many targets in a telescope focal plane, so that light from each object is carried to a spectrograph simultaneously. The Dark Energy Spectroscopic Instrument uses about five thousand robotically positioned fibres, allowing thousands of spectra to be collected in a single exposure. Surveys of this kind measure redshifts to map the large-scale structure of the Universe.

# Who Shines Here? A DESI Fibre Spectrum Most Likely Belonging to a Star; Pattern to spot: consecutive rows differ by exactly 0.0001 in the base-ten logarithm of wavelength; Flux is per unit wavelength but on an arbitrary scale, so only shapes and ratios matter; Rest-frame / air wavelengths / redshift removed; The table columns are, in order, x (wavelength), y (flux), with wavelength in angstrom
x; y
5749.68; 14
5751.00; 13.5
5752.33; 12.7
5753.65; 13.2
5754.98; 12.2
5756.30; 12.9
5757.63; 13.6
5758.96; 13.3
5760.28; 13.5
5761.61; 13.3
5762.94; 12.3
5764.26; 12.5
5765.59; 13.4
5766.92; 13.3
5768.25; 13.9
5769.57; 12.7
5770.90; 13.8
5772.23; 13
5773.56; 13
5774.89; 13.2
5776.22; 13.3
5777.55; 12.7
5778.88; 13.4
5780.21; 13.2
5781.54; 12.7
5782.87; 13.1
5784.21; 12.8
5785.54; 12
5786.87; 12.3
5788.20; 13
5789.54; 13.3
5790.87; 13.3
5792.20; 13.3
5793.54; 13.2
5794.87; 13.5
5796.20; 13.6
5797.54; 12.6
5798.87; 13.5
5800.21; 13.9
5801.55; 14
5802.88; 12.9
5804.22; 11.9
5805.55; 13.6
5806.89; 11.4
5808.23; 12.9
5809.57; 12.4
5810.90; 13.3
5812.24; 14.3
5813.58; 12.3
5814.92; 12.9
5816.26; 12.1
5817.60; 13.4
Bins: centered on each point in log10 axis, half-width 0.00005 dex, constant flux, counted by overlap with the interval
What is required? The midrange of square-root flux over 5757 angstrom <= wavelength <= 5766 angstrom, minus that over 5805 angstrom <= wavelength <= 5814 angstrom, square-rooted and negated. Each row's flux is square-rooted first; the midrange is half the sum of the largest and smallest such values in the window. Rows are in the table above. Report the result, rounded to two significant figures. -0.14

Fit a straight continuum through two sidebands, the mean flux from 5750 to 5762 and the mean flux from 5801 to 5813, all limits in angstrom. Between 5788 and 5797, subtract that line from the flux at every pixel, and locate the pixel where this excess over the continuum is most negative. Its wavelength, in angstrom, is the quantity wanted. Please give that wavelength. 5788.20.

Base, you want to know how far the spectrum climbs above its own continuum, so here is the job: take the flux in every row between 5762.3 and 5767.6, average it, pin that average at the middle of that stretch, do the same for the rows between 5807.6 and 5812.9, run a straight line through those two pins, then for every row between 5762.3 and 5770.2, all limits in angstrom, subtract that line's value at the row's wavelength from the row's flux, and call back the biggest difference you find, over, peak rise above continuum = 1.0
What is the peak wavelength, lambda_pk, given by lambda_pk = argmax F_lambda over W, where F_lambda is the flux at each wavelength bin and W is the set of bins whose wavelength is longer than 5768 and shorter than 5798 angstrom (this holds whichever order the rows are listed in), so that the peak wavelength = 5768.25 angstrom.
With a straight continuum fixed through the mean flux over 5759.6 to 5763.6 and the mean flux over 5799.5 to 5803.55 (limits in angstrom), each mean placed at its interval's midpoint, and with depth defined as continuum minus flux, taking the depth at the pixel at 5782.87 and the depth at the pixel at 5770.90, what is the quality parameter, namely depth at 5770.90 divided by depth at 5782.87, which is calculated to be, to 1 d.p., -2.7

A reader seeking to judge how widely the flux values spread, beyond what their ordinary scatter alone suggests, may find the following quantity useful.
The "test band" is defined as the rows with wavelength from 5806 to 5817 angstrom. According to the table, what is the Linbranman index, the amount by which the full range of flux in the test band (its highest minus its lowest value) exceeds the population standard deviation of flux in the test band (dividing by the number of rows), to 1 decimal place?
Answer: 2.1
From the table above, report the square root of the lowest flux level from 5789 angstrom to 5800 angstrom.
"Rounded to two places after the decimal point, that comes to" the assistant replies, 3.55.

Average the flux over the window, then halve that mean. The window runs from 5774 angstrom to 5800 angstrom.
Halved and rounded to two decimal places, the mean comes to 6.53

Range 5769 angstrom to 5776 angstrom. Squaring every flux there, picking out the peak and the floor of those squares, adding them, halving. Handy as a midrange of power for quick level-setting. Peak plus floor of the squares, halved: 176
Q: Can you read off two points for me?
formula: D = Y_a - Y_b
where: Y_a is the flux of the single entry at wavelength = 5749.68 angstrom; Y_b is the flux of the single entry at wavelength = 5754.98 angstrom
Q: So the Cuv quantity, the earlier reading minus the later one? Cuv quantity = 1.8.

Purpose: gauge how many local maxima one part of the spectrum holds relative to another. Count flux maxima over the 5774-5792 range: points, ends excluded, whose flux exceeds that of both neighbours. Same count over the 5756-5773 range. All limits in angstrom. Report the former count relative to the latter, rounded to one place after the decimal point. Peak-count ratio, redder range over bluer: 0.6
